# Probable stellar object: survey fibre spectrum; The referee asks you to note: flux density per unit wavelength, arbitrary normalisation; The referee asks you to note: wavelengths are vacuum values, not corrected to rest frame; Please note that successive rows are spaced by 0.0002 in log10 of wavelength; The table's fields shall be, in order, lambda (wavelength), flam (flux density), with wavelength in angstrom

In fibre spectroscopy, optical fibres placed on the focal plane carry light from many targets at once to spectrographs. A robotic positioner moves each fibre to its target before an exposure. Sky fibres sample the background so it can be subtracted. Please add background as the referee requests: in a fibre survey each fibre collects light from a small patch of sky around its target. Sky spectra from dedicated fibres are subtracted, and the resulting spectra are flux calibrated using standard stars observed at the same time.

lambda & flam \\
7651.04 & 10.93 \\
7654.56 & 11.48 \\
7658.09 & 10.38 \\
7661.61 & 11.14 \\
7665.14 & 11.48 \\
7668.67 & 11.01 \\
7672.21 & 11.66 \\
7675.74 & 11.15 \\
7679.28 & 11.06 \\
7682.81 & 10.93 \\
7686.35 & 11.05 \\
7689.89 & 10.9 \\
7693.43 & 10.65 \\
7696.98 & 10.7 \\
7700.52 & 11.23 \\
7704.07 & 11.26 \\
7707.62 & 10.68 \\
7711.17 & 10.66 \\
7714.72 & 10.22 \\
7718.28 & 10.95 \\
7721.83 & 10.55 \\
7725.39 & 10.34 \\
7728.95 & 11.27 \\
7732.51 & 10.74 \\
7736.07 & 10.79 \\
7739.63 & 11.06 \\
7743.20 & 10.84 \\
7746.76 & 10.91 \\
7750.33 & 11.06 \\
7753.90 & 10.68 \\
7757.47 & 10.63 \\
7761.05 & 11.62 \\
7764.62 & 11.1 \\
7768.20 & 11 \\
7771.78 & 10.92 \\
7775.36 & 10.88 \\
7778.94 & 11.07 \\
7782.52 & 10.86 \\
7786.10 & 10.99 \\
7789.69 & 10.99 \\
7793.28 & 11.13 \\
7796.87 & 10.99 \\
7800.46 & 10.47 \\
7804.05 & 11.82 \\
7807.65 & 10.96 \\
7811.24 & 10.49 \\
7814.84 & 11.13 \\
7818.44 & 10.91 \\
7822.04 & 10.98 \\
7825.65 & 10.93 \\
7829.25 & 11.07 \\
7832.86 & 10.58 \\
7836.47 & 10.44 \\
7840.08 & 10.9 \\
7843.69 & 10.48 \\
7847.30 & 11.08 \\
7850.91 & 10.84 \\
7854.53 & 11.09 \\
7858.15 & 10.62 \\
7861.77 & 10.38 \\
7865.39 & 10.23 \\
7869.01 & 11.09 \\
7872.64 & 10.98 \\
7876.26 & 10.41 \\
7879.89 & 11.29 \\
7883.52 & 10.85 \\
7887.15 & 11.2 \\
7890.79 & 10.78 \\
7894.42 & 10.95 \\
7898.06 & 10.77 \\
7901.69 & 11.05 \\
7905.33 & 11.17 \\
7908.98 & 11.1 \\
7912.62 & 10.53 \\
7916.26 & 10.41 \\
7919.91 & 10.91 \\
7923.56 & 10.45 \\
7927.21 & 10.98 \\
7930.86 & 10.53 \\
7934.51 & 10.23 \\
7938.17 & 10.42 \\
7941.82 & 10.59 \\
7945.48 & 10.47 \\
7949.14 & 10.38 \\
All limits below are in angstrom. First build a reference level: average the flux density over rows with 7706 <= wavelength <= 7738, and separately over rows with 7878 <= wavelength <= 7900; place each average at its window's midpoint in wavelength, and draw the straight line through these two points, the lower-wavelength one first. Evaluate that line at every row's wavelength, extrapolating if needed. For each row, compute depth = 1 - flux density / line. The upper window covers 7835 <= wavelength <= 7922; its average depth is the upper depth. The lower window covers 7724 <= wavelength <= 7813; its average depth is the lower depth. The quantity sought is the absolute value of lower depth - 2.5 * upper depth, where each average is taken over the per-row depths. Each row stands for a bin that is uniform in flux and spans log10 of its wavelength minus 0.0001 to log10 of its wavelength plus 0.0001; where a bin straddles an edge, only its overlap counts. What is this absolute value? 0.0484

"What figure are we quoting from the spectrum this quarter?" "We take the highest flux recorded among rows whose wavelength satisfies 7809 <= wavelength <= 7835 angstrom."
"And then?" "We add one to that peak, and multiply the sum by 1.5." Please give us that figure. 18.2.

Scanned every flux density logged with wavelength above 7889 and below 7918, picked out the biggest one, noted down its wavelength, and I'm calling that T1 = 7905.33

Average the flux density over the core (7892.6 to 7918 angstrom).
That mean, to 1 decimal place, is 10.9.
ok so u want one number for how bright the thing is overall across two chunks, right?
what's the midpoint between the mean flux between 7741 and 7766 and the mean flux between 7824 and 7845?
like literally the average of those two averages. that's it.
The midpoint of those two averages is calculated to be 10.9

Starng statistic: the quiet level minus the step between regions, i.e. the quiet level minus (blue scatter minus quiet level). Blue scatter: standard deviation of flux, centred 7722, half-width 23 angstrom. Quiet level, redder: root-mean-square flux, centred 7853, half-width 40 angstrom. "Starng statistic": 21.3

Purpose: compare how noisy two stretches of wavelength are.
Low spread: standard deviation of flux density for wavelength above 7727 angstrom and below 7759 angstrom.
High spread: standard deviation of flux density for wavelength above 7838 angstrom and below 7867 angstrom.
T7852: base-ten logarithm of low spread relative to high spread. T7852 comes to -0.19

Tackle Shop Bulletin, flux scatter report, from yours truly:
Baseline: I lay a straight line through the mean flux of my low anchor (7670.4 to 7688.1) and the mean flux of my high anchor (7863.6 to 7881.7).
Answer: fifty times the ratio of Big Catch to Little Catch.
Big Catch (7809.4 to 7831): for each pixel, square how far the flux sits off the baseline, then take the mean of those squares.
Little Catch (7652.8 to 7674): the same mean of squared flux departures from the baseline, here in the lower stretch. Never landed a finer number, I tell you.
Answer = 12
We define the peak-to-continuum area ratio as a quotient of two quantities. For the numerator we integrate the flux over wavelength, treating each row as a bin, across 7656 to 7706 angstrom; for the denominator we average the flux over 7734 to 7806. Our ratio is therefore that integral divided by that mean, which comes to 50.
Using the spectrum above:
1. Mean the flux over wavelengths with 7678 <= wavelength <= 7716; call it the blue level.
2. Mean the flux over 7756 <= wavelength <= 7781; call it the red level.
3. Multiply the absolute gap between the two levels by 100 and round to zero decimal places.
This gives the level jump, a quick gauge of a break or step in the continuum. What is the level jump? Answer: 18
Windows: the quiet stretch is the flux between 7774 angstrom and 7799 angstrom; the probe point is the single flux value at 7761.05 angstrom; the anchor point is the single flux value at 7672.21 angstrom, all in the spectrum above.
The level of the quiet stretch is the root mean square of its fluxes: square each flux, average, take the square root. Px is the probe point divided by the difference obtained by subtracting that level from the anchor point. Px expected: 17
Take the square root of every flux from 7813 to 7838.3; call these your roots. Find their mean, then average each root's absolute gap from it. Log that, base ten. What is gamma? -1.51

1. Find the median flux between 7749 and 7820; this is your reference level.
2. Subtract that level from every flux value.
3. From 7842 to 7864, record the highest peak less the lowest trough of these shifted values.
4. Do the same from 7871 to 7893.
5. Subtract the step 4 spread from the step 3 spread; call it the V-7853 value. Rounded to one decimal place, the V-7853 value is -0.2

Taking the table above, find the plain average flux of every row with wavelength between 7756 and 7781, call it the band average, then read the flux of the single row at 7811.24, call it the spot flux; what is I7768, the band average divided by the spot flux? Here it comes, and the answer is 1.05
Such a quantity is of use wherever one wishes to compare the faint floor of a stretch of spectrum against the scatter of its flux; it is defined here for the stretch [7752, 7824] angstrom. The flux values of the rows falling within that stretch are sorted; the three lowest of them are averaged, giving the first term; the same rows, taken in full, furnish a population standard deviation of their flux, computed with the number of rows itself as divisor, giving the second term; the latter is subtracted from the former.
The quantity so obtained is 10.2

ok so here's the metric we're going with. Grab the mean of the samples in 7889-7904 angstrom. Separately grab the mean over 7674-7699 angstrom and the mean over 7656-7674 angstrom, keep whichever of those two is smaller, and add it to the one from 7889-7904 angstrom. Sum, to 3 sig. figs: 21.8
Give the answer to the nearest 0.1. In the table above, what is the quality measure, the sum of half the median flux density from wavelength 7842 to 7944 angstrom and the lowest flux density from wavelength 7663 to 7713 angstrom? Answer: 16.1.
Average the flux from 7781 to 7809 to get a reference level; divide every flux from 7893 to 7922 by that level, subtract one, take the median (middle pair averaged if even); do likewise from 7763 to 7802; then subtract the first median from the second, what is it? 0.0054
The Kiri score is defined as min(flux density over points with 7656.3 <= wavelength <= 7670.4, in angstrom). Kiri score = 10.38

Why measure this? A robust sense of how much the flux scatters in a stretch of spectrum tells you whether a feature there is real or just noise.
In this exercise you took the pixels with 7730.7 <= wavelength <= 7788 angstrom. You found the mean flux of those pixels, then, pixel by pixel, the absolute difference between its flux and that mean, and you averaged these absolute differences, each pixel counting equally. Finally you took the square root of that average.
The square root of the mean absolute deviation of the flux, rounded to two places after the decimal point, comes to 0.40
